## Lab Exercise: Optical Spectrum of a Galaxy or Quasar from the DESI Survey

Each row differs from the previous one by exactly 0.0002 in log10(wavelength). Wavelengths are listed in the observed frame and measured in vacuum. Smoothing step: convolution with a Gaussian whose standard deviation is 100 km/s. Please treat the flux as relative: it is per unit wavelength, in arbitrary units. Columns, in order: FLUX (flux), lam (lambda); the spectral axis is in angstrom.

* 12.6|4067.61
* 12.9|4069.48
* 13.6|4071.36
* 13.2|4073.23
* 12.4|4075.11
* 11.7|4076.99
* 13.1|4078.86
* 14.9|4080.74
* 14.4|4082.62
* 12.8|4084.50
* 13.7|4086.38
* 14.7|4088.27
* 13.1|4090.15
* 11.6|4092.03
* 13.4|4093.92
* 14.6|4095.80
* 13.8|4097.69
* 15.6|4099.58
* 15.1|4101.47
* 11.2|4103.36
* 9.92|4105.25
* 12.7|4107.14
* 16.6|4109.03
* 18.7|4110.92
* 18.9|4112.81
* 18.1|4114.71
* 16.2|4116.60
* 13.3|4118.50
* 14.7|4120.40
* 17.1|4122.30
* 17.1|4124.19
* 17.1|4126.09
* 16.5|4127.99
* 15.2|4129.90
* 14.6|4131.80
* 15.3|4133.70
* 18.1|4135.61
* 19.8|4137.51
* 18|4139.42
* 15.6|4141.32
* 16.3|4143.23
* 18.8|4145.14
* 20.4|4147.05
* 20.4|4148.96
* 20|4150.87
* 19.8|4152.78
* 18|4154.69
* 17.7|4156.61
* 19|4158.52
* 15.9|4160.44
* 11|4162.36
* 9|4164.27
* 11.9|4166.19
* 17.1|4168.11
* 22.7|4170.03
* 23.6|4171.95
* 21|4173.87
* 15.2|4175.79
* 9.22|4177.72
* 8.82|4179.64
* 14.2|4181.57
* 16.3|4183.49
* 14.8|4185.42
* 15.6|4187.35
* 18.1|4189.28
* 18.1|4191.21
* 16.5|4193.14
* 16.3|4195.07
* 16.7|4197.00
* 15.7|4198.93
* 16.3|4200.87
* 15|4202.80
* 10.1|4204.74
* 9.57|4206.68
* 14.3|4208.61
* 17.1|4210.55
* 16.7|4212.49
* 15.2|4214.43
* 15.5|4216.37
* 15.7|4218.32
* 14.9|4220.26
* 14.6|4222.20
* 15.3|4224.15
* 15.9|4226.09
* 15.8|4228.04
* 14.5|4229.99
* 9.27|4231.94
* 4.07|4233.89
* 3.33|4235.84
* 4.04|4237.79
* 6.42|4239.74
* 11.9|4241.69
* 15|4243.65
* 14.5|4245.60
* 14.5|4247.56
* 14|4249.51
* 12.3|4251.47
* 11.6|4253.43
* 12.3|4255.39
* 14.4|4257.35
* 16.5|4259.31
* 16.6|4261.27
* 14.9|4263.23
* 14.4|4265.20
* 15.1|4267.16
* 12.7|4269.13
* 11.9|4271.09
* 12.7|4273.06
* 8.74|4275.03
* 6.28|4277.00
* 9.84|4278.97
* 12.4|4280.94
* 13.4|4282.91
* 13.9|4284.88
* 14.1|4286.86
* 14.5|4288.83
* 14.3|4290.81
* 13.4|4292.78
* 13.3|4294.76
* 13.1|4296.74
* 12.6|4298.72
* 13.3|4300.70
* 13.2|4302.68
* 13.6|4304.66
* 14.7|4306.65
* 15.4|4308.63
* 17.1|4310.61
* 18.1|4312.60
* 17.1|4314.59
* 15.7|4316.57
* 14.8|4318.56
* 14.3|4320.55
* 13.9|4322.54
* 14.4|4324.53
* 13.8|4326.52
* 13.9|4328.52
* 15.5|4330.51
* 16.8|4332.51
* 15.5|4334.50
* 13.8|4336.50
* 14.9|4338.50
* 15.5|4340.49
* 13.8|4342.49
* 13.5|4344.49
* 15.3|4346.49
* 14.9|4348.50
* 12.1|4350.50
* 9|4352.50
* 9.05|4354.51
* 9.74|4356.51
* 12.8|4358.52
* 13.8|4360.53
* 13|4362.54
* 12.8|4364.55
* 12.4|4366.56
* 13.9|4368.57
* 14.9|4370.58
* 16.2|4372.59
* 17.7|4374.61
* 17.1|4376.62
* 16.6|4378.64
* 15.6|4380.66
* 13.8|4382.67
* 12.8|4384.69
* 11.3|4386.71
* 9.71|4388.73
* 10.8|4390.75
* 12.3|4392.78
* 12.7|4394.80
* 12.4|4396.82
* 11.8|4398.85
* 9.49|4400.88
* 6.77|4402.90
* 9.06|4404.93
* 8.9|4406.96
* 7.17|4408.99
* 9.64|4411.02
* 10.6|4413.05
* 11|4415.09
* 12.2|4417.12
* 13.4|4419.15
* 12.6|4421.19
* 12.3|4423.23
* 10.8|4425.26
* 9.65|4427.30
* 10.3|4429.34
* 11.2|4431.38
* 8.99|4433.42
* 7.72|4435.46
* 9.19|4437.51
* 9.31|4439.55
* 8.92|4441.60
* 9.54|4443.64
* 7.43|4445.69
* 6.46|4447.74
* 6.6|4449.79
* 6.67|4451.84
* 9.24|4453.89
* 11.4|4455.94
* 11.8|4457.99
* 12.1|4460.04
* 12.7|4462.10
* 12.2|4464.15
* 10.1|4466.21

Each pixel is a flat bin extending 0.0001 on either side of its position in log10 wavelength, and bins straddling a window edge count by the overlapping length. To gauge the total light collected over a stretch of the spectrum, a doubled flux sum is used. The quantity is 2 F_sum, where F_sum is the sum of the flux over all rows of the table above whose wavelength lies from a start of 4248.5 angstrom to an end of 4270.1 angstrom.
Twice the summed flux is 310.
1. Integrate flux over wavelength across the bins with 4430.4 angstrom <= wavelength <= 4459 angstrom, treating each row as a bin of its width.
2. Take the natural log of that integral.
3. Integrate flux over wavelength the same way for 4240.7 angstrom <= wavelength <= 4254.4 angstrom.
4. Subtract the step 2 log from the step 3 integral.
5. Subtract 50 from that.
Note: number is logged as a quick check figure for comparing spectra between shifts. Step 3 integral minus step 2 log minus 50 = 128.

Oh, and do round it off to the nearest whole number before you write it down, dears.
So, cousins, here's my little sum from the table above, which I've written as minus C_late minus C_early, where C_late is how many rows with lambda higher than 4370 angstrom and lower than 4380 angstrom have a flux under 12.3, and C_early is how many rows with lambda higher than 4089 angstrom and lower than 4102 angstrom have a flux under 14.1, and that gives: -4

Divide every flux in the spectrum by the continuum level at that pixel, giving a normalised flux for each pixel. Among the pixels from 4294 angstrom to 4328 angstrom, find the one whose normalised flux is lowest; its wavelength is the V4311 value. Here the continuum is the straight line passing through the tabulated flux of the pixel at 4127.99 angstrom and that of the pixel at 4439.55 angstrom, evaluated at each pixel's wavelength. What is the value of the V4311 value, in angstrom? 4298.72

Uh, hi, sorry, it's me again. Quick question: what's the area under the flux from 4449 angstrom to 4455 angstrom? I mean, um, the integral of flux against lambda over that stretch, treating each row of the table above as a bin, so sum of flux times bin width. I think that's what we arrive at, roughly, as 46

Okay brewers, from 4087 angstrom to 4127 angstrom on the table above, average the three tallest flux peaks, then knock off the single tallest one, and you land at -0.3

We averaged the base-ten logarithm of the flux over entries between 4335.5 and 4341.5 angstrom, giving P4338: 1.17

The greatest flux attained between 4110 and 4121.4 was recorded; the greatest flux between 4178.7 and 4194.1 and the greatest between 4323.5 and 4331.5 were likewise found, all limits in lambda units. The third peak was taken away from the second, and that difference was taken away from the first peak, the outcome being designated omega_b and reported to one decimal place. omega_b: 16.3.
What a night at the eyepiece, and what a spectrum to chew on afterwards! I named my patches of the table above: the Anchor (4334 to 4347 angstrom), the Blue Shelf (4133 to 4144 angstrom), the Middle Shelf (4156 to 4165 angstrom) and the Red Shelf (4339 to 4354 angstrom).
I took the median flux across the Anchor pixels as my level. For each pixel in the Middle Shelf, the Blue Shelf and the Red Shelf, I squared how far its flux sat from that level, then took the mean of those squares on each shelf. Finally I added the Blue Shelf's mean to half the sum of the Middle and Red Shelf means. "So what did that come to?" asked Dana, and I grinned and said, 19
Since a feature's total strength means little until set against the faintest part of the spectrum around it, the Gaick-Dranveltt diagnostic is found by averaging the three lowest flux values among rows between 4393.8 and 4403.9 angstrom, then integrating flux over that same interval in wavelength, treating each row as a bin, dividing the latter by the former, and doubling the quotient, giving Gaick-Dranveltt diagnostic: 23.0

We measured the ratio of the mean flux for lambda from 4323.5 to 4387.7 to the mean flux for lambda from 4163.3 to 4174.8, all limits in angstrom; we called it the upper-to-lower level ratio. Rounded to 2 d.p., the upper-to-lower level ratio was 0.79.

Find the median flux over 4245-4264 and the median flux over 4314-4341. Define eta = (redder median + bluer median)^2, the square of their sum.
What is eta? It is 858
